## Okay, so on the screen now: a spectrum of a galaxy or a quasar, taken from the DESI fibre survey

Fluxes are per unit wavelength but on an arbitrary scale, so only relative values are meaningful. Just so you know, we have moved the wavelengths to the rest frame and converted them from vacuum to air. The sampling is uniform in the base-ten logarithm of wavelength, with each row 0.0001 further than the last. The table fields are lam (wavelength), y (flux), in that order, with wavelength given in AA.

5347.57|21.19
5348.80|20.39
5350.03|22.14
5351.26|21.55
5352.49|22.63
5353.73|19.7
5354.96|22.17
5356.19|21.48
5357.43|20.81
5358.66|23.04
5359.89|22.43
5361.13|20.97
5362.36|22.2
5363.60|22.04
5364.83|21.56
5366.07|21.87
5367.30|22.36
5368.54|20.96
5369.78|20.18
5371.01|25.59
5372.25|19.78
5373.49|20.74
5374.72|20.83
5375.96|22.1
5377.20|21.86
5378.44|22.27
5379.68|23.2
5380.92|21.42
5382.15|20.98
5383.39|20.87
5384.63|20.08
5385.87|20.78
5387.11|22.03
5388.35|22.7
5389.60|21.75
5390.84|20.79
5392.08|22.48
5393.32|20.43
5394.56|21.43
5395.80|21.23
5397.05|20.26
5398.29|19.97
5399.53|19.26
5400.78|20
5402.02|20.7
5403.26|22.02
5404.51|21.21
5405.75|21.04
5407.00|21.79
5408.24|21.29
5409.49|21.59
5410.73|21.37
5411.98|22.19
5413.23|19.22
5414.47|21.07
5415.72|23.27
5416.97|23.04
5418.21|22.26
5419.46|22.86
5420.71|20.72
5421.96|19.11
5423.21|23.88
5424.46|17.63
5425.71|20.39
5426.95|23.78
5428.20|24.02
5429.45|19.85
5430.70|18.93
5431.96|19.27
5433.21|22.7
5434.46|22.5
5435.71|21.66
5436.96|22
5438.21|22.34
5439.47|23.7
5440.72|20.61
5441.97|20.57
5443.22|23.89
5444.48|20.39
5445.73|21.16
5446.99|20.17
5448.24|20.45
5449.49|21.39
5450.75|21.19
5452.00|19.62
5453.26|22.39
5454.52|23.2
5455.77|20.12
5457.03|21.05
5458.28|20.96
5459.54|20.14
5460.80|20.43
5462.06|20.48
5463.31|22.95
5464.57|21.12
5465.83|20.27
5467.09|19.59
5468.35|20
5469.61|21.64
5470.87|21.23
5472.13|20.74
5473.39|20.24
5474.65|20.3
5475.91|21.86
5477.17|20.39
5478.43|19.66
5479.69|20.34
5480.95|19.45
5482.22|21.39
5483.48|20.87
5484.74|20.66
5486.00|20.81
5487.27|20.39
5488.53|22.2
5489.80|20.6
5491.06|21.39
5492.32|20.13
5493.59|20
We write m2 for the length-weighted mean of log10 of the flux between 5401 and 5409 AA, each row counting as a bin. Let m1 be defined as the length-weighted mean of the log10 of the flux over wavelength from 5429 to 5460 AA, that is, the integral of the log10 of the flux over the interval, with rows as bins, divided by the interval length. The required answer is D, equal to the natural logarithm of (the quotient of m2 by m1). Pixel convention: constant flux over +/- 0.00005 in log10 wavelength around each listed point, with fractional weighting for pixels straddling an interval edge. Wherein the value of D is 0.0017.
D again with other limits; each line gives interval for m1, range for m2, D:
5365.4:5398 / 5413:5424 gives 0.0034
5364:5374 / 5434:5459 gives -0.0022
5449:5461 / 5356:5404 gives 0.0057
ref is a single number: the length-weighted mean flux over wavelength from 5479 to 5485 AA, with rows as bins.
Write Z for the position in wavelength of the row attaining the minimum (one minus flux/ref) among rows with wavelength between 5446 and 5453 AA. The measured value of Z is 5449.49 AA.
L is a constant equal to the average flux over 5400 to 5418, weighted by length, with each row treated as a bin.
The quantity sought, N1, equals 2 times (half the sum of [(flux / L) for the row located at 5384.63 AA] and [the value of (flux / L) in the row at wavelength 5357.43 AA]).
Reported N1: 1.91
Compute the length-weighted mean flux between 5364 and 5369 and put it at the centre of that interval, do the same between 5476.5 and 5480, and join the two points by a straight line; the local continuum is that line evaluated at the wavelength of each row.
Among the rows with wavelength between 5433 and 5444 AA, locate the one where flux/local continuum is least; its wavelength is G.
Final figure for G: 5441.97 AA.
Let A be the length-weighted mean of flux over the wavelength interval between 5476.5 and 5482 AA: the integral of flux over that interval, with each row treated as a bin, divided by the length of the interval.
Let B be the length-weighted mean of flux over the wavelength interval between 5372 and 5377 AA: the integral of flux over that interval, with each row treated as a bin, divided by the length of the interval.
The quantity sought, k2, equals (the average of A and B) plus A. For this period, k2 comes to 41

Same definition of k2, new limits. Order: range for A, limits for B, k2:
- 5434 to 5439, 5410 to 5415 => 44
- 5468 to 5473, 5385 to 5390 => 42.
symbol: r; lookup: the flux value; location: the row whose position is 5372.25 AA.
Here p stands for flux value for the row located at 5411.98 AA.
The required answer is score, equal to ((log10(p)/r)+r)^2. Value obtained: 394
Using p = 22.19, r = 19.78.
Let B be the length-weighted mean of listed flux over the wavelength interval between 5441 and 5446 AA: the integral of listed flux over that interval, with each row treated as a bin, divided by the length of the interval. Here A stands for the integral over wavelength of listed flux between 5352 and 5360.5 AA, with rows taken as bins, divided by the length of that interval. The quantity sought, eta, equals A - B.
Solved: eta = 0.3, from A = 21.7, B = 21.5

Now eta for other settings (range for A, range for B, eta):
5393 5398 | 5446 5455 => -0.4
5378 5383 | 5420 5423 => 1.4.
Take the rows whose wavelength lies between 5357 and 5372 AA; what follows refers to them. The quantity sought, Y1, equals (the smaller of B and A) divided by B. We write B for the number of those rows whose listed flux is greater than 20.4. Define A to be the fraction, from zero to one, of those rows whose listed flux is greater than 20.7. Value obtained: 0.083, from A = 0.92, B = 11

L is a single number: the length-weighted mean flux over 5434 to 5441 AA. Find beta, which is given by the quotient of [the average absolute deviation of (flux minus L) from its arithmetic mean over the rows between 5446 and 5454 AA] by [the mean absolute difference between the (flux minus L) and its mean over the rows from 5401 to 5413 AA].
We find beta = 2.1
